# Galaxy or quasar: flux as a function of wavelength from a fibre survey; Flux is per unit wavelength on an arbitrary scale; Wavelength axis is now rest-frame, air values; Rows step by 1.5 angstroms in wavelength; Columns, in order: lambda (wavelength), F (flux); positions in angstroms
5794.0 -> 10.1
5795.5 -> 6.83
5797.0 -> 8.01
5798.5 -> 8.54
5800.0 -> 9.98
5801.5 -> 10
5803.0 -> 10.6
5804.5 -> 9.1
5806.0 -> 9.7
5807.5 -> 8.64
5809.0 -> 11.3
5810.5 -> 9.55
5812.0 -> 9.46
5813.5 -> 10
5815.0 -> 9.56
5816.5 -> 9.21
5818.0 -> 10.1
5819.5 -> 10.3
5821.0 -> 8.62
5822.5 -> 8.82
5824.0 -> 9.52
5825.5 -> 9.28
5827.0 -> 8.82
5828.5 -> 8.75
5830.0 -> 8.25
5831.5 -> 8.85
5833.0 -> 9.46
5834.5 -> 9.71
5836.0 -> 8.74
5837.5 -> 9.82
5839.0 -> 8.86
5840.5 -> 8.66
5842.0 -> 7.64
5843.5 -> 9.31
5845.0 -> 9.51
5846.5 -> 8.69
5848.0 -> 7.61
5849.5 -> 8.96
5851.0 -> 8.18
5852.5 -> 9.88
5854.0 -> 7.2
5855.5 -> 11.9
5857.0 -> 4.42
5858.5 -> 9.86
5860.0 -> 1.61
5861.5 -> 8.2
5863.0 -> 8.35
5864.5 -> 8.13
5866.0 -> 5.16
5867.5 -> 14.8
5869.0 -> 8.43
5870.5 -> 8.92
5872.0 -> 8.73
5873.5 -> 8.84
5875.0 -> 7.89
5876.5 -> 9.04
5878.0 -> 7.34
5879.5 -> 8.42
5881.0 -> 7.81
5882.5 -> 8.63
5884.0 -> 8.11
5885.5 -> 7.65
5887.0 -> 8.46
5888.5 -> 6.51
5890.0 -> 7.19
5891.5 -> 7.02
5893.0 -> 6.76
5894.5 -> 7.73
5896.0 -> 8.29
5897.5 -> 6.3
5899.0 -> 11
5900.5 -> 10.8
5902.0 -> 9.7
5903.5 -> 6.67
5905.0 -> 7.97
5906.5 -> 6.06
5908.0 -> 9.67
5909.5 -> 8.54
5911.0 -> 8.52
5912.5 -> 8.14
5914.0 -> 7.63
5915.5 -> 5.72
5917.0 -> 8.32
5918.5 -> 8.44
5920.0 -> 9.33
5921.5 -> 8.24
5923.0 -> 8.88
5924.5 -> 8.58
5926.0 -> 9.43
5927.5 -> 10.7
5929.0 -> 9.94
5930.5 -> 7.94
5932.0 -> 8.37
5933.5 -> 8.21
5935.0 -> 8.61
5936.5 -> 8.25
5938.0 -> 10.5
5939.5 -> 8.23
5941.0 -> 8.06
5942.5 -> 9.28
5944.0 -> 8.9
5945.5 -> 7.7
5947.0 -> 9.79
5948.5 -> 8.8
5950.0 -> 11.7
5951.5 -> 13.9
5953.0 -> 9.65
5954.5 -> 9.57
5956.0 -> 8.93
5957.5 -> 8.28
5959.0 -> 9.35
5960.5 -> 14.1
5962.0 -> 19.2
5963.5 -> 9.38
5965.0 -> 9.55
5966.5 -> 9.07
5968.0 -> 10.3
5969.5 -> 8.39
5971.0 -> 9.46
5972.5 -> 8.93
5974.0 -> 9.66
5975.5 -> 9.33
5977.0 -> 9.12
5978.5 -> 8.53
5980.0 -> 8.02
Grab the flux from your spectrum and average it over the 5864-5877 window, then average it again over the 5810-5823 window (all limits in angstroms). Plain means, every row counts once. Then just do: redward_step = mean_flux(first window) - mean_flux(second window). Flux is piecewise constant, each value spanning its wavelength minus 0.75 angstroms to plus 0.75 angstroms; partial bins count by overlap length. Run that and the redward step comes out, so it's -0.63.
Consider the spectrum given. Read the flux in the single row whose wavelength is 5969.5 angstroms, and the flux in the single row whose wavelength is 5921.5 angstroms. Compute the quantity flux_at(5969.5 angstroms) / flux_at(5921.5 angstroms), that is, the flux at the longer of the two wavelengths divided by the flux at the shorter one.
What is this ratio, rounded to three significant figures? 1.02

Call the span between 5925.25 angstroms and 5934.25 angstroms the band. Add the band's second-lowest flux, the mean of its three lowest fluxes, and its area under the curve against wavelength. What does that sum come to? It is 98.3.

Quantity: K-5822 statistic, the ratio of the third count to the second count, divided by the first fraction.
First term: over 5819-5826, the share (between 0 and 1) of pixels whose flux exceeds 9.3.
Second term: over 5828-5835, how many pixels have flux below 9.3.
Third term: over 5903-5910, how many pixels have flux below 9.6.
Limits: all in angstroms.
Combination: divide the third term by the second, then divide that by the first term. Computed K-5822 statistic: 3.33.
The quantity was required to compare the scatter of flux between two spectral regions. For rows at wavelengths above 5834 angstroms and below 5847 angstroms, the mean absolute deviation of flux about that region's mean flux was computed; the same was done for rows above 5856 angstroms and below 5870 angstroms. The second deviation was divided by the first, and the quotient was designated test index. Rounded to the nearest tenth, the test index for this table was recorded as 5.0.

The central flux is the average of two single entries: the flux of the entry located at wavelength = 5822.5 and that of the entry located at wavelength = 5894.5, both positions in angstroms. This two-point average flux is 8.3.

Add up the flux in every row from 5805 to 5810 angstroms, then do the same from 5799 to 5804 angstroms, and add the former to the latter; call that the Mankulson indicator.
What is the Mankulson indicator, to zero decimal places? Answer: 60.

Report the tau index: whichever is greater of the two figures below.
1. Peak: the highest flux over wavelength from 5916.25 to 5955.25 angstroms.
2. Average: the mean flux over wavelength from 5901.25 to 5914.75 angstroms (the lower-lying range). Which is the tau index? 13.9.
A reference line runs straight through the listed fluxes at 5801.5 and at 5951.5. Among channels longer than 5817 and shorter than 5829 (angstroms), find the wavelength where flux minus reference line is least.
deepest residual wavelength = 5828.5 angstroms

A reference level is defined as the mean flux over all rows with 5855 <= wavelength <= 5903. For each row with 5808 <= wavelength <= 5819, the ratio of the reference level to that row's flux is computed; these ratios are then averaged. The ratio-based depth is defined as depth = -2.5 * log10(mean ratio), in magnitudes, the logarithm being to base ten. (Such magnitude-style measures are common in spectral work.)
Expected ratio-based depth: 0.20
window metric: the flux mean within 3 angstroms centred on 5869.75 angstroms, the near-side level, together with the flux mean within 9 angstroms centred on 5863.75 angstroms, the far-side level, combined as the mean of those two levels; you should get 8.19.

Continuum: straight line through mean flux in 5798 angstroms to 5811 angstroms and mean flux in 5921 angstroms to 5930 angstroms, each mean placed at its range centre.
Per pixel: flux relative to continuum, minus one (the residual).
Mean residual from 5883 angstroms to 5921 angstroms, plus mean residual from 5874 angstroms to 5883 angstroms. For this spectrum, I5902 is -0.28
